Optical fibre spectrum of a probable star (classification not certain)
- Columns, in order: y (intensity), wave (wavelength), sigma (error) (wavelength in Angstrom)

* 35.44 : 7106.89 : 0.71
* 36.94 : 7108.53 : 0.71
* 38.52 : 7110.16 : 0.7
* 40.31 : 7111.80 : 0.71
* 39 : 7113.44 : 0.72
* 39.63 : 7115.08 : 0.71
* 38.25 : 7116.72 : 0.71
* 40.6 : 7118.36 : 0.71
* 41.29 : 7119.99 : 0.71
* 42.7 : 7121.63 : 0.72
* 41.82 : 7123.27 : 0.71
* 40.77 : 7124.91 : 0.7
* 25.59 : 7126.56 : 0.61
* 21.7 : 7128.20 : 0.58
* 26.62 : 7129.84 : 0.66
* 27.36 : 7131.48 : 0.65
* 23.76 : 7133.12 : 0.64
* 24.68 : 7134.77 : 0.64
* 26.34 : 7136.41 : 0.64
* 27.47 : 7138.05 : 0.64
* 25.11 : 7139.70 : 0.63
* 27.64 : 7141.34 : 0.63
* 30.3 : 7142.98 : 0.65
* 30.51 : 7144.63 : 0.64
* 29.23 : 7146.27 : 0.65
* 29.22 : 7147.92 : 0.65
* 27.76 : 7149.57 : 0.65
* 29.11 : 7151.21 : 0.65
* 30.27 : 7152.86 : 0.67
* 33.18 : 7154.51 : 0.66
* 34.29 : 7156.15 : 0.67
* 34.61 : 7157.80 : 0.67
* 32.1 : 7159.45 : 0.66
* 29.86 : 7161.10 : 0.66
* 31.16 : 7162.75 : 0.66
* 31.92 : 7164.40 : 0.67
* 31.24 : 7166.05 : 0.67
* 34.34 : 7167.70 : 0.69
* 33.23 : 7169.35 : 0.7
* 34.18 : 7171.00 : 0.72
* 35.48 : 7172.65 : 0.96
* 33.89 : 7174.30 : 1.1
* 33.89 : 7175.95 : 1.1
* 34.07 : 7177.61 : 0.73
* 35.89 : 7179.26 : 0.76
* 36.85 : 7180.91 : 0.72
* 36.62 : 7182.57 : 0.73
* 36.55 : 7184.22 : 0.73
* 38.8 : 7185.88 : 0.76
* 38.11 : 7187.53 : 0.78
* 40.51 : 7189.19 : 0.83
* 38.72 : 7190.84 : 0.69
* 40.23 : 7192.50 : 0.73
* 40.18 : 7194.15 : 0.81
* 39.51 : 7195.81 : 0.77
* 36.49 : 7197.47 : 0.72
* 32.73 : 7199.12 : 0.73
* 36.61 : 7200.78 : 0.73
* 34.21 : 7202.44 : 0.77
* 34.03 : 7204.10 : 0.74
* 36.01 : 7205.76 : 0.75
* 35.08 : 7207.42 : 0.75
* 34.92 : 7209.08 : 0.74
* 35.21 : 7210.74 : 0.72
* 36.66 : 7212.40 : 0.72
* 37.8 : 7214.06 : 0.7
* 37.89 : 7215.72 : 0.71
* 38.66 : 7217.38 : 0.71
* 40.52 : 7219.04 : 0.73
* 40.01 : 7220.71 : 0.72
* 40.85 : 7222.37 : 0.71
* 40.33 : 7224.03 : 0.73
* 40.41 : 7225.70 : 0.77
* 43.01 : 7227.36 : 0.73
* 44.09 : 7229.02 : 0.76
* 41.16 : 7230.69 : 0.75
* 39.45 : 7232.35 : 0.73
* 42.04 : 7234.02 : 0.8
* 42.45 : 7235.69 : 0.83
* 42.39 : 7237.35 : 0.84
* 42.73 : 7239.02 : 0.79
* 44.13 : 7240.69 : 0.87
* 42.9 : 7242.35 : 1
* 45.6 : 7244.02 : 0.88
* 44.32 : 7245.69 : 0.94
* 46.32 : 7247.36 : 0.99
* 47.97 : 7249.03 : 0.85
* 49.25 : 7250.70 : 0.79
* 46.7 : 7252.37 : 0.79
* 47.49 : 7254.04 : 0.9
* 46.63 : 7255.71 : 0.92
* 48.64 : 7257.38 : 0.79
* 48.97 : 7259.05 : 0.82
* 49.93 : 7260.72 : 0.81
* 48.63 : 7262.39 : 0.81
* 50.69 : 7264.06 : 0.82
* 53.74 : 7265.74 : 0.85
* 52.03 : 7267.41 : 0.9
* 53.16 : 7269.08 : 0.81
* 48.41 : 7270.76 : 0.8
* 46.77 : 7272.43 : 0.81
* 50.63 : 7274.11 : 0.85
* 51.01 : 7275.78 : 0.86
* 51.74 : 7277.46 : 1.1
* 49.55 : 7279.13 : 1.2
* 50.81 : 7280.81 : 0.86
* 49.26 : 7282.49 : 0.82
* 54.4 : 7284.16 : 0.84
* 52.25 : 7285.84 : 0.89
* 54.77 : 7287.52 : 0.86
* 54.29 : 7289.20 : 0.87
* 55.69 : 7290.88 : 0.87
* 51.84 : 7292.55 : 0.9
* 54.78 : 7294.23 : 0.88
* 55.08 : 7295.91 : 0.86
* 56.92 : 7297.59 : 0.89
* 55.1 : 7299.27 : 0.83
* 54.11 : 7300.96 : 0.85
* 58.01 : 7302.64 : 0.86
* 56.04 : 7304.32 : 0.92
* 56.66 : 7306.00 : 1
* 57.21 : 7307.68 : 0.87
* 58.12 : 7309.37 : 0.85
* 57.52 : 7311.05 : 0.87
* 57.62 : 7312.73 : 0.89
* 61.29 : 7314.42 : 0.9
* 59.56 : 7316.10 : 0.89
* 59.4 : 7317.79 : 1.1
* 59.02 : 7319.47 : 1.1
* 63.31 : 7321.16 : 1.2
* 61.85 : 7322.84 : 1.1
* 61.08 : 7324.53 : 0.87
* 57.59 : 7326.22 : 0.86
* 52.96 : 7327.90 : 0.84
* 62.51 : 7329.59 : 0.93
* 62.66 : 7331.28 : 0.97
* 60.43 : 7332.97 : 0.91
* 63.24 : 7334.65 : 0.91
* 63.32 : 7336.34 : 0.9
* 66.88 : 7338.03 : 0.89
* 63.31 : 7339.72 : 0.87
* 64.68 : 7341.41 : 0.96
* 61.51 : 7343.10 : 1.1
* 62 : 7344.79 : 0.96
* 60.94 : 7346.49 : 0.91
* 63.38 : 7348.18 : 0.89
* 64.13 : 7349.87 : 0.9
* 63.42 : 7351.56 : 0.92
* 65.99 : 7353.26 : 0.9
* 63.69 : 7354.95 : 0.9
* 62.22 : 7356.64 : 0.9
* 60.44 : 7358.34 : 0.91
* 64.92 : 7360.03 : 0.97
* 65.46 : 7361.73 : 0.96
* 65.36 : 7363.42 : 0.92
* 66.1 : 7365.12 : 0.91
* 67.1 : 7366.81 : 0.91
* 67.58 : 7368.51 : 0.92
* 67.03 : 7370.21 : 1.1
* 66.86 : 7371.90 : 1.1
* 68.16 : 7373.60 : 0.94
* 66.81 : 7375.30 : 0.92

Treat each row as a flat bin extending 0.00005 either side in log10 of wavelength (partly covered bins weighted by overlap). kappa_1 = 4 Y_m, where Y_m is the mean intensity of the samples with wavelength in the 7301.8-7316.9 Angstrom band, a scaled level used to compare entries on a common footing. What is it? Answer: 232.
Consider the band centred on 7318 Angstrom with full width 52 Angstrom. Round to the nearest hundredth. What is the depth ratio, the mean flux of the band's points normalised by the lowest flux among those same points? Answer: 1.14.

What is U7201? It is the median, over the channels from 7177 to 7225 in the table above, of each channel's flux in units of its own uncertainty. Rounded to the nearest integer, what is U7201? 50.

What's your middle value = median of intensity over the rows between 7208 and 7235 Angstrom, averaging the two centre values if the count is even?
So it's 40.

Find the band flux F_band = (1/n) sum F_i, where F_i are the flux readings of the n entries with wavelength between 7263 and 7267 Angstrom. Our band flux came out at 52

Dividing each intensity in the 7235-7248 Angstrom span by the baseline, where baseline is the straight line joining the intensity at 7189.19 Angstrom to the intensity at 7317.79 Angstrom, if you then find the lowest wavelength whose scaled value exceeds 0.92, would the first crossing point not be 7244.02 Angstrom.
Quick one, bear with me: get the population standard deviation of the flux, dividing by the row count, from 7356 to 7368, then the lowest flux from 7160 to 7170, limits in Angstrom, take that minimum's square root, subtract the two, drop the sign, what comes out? 3.3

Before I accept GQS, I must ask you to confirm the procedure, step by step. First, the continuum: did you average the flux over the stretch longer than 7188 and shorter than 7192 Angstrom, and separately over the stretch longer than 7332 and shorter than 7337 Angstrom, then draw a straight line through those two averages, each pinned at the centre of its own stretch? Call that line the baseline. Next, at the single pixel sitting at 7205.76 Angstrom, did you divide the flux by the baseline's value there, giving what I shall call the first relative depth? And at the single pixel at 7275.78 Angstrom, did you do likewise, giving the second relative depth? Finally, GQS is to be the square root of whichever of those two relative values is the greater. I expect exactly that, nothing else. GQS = 0.98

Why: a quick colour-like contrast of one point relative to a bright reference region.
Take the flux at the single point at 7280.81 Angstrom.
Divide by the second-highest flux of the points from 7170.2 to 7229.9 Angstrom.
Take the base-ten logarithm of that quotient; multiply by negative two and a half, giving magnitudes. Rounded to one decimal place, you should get -0.2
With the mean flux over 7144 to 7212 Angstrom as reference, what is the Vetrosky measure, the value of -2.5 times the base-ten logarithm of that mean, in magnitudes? -3.84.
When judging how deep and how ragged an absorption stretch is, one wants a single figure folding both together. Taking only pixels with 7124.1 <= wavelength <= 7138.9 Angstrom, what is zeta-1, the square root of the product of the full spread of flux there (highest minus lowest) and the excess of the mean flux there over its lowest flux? 10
